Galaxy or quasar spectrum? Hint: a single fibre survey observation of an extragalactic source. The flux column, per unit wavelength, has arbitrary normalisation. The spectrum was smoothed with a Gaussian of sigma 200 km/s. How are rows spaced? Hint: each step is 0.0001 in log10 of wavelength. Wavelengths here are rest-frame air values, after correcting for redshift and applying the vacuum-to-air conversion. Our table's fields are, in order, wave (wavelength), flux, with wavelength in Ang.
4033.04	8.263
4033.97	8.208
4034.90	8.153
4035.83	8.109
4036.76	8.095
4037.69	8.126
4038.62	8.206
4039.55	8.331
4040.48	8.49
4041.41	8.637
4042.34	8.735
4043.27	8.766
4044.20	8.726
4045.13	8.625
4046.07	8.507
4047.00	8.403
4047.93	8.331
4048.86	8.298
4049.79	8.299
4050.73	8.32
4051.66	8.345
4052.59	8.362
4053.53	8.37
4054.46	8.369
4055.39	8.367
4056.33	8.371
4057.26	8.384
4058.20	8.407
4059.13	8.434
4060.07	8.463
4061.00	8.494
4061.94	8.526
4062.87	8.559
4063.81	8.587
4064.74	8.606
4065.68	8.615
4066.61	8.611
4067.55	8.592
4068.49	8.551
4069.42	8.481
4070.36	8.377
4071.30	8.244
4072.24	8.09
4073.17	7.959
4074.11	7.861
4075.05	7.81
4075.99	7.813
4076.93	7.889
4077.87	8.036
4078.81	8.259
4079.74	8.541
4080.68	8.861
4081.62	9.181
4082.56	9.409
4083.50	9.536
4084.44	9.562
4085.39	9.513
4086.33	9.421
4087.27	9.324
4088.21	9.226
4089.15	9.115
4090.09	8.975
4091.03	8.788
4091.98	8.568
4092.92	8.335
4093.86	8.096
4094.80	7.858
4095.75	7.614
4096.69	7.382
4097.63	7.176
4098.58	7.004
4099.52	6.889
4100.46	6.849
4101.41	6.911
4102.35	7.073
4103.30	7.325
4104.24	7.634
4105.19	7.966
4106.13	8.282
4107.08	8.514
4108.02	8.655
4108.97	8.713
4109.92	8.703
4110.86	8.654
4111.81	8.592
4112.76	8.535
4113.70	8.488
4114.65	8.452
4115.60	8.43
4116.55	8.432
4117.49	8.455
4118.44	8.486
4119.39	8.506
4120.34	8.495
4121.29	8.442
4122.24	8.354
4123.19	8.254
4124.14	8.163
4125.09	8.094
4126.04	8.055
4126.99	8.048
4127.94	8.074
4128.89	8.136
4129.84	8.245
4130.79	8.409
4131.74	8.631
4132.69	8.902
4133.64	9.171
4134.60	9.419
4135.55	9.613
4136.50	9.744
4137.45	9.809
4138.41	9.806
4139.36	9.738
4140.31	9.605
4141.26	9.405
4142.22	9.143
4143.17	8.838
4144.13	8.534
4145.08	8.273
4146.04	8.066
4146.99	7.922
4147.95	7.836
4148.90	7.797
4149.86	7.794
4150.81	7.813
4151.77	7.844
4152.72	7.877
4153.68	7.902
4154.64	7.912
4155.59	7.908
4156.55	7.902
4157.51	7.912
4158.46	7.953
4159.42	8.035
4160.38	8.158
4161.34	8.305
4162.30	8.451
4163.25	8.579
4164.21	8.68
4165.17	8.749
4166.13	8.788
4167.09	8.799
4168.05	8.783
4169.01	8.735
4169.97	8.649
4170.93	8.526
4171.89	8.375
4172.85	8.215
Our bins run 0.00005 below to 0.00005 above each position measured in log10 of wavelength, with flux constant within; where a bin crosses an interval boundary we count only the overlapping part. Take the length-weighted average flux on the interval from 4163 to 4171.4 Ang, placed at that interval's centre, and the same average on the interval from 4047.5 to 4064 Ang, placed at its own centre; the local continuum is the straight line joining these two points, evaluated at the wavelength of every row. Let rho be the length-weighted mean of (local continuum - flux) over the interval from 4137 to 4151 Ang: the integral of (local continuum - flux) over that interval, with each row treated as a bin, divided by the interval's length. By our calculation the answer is -0.1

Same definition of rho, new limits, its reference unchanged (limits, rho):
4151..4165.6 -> 0.5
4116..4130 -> 0.3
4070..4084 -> 0.1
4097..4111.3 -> 0.8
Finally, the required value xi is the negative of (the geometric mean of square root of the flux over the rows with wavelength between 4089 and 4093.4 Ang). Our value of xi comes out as -2.96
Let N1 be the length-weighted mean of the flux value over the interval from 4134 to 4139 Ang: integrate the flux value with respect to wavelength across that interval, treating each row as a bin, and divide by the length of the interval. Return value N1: 9.7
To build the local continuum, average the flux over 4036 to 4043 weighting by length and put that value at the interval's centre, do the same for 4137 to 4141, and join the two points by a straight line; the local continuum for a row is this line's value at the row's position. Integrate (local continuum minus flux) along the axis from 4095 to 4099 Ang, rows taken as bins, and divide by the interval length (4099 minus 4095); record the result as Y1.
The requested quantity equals 1.8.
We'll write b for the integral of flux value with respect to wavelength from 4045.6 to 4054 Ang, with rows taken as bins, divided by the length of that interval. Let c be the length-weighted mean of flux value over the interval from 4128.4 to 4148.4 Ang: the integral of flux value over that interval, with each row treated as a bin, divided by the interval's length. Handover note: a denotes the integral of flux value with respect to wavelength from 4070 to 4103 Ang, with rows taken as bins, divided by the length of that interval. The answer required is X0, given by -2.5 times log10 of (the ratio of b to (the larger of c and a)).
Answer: 0.07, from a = 8.3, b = 8.36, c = 8.92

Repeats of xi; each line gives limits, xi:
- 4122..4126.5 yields -2.86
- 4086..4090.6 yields -3.03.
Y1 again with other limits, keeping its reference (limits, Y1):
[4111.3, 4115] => 0.9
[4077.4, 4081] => 0.5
